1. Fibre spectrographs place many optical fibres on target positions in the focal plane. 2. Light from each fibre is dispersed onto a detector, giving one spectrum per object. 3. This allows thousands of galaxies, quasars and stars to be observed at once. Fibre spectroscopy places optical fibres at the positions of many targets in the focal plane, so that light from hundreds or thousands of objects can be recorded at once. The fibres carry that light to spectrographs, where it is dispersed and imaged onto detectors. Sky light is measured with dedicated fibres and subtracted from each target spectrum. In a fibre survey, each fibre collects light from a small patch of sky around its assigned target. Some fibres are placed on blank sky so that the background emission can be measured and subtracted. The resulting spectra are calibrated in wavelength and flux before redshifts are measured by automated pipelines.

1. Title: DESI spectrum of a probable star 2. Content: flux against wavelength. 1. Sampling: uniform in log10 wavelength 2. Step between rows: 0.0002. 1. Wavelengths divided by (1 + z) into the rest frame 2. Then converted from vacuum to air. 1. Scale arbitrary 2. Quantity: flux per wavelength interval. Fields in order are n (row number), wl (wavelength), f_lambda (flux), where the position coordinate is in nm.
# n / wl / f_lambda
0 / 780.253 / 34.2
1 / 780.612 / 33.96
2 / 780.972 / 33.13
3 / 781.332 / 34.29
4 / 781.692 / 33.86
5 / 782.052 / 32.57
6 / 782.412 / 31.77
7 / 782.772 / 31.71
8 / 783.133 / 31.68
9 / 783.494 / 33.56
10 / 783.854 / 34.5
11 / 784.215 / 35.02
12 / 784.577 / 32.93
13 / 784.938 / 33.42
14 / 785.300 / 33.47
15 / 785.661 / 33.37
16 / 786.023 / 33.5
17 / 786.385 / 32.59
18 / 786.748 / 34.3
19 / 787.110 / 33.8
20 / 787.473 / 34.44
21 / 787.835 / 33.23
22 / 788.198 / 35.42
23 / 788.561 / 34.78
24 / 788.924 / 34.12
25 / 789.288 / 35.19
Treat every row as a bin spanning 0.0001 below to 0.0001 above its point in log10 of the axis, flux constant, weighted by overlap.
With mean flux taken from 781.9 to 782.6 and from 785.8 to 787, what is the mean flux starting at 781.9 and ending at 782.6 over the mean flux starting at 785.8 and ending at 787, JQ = 0.961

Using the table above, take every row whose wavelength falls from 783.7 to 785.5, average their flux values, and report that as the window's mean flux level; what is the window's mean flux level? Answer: 33.9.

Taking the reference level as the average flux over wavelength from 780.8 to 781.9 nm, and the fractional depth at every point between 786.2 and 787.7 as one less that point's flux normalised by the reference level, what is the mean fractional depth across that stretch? -0.001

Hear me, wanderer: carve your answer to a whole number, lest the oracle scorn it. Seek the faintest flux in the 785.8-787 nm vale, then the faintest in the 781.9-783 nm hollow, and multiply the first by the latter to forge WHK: 1033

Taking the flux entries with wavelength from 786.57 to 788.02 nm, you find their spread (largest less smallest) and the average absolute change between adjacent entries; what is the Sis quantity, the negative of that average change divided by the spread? -0.65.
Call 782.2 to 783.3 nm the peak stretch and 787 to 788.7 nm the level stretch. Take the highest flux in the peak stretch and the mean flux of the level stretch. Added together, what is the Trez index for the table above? 66.1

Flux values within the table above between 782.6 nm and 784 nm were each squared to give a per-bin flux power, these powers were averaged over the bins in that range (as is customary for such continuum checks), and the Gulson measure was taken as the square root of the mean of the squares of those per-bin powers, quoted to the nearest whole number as 1084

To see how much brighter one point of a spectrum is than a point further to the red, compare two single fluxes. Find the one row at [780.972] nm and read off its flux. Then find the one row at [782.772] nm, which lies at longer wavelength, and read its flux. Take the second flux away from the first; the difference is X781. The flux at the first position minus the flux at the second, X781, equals 1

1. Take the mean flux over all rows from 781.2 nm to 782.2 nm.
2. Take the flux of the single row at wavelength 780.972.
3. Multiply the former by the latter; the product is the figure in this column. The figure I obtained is 1112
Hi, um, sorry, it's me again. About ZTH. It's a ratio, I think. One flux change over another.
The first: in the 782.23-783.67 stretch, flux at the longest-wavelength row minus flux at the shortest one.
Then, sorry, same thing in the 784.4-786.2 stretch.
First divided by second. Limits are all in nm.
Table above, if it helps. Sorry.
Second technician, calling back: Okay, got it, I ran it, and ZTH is 3.1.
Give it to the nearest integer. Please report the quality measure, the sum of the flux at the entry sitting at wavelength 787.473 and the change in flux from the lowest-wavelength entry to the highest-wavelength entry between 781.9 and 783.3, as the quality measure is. 34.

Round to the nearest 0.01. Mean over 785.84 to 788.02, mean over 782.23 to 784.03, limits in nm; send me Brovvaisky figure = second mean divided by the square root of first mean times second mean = 0.99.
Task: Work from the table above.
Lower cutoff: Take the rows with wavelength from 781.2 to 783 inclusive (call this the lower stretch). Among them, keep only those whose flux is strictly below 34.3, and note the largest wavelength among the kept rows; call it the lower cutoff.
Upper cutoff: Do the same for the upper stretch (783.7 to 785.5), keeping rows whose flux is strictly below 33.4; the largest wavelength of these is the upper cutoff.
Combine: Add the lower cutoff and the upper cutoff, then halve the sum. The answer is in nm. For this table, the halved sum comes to 783.67 nm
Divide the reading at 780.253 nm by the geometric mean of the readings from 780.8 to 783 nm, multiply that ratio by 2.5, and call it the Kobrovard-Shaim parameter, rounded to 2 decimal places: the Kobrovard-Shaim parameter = 2.60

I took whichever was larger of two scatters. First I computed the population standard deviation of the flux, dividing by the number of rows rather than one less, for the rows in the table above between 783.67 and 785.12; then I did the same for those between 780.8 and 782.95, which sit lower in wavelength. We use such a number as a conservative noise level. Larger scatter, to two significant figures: 0.98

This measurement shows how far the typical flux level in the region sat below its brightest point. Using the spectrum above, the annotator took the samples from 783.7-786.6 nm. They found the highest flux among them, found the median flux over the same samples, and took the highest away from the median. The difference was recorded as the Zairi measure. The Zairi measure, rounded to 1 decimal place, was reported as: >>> -1.6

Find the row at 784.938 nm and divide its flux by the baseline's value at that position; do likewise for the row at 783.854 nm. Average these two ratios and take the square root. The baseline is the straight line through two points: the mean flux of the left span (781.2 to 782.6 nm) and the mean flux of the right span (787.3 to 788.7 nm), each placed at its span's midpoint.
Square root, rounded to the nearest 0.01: 1.00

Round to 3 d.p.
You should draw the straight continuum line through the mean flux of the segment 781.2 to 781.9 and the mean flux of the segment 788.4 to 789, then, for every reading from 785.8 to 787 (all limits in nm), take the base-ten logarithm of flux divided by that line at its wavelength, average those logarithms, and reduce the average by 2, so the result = -2.011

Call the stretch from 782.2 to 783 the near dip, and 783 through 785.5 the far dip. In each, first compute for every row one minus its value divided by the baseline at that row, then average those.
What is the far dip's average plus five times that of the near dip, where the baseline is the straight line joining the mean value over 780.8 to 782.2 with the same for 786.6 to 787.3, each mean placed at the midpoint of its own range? 0.28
